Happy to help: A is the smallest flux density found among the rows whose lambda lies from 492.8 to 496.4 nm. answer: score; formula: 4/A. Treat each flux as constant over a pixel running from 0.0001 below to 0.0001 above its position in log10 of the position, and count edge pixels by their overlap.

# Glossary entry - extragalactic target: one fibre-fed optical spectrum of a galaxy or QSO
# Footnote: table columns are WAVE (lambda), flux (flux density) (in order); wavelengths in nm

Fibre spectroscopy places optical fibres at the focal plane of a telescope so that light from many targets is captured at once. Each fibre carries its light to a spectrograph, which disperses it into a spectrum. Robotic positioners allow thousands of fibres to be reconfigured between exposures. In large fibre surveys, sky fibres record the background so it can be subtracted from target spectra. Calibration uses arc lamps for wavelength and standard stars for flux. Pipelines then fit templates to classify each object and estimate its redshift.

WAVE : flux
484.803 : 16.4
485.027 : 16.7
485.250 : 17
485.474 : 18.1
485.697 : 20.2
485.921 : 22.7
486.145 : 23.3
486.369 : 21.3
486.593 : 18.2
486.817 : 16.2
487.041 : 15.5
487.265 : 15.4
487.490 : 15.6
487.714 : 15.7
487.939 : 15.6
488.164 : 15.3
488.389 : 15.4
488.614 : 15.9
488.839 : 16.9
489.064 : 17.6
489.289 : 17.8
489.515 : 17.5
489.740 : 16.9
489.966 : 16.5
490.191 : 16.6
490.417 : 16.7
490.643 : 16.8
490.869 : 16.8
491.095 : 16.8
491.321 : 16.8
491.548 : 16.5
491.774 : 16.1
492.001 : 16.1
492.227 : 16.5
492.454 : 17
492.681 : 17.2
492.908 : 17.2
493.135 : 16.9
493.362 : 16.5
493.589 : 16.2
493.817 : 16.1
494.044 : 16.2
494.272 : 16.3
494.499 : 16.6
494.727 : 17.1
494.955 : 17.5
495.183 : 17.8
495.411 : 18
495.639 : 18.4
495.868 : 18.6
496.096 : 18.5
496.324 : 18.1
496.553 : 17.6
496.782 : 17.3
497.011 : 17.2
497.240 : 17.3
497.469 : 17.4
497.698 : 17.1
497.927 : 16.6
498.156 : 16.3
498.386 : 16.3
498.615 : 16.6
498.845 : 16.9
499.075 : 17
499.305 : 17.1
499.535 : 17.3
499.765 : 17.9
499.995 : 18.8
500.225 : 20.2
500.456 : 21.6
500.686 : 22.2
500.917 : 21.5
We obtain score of 0.248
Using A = 16.1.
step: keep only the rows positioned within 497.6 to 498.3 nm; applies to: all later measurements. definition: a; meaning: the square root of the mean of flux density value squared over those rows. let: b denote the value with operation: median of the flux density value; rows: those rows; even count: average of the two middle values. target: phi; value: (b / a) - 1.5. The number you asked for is -0.504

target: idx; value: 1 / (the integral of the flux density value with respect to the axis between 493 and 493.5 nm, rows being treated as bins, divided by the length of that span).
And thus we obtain 0.060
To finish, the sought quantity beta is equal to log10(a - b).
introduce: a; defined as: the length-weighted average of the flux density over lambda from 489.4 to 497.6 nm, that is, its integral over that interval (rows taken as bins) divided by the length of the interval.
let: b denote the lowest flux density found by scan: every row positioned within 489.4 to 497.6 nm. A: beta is -0.02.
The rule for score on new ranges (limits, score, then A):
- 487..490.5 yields 0.261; 15.3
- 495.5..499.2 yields 0.245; 16.3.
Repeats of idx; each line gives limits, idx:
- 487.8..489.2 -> 0.062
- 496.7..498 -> 0.058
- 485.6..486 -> 0.047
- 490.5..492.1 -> 0.060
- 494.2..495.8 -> 0.057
